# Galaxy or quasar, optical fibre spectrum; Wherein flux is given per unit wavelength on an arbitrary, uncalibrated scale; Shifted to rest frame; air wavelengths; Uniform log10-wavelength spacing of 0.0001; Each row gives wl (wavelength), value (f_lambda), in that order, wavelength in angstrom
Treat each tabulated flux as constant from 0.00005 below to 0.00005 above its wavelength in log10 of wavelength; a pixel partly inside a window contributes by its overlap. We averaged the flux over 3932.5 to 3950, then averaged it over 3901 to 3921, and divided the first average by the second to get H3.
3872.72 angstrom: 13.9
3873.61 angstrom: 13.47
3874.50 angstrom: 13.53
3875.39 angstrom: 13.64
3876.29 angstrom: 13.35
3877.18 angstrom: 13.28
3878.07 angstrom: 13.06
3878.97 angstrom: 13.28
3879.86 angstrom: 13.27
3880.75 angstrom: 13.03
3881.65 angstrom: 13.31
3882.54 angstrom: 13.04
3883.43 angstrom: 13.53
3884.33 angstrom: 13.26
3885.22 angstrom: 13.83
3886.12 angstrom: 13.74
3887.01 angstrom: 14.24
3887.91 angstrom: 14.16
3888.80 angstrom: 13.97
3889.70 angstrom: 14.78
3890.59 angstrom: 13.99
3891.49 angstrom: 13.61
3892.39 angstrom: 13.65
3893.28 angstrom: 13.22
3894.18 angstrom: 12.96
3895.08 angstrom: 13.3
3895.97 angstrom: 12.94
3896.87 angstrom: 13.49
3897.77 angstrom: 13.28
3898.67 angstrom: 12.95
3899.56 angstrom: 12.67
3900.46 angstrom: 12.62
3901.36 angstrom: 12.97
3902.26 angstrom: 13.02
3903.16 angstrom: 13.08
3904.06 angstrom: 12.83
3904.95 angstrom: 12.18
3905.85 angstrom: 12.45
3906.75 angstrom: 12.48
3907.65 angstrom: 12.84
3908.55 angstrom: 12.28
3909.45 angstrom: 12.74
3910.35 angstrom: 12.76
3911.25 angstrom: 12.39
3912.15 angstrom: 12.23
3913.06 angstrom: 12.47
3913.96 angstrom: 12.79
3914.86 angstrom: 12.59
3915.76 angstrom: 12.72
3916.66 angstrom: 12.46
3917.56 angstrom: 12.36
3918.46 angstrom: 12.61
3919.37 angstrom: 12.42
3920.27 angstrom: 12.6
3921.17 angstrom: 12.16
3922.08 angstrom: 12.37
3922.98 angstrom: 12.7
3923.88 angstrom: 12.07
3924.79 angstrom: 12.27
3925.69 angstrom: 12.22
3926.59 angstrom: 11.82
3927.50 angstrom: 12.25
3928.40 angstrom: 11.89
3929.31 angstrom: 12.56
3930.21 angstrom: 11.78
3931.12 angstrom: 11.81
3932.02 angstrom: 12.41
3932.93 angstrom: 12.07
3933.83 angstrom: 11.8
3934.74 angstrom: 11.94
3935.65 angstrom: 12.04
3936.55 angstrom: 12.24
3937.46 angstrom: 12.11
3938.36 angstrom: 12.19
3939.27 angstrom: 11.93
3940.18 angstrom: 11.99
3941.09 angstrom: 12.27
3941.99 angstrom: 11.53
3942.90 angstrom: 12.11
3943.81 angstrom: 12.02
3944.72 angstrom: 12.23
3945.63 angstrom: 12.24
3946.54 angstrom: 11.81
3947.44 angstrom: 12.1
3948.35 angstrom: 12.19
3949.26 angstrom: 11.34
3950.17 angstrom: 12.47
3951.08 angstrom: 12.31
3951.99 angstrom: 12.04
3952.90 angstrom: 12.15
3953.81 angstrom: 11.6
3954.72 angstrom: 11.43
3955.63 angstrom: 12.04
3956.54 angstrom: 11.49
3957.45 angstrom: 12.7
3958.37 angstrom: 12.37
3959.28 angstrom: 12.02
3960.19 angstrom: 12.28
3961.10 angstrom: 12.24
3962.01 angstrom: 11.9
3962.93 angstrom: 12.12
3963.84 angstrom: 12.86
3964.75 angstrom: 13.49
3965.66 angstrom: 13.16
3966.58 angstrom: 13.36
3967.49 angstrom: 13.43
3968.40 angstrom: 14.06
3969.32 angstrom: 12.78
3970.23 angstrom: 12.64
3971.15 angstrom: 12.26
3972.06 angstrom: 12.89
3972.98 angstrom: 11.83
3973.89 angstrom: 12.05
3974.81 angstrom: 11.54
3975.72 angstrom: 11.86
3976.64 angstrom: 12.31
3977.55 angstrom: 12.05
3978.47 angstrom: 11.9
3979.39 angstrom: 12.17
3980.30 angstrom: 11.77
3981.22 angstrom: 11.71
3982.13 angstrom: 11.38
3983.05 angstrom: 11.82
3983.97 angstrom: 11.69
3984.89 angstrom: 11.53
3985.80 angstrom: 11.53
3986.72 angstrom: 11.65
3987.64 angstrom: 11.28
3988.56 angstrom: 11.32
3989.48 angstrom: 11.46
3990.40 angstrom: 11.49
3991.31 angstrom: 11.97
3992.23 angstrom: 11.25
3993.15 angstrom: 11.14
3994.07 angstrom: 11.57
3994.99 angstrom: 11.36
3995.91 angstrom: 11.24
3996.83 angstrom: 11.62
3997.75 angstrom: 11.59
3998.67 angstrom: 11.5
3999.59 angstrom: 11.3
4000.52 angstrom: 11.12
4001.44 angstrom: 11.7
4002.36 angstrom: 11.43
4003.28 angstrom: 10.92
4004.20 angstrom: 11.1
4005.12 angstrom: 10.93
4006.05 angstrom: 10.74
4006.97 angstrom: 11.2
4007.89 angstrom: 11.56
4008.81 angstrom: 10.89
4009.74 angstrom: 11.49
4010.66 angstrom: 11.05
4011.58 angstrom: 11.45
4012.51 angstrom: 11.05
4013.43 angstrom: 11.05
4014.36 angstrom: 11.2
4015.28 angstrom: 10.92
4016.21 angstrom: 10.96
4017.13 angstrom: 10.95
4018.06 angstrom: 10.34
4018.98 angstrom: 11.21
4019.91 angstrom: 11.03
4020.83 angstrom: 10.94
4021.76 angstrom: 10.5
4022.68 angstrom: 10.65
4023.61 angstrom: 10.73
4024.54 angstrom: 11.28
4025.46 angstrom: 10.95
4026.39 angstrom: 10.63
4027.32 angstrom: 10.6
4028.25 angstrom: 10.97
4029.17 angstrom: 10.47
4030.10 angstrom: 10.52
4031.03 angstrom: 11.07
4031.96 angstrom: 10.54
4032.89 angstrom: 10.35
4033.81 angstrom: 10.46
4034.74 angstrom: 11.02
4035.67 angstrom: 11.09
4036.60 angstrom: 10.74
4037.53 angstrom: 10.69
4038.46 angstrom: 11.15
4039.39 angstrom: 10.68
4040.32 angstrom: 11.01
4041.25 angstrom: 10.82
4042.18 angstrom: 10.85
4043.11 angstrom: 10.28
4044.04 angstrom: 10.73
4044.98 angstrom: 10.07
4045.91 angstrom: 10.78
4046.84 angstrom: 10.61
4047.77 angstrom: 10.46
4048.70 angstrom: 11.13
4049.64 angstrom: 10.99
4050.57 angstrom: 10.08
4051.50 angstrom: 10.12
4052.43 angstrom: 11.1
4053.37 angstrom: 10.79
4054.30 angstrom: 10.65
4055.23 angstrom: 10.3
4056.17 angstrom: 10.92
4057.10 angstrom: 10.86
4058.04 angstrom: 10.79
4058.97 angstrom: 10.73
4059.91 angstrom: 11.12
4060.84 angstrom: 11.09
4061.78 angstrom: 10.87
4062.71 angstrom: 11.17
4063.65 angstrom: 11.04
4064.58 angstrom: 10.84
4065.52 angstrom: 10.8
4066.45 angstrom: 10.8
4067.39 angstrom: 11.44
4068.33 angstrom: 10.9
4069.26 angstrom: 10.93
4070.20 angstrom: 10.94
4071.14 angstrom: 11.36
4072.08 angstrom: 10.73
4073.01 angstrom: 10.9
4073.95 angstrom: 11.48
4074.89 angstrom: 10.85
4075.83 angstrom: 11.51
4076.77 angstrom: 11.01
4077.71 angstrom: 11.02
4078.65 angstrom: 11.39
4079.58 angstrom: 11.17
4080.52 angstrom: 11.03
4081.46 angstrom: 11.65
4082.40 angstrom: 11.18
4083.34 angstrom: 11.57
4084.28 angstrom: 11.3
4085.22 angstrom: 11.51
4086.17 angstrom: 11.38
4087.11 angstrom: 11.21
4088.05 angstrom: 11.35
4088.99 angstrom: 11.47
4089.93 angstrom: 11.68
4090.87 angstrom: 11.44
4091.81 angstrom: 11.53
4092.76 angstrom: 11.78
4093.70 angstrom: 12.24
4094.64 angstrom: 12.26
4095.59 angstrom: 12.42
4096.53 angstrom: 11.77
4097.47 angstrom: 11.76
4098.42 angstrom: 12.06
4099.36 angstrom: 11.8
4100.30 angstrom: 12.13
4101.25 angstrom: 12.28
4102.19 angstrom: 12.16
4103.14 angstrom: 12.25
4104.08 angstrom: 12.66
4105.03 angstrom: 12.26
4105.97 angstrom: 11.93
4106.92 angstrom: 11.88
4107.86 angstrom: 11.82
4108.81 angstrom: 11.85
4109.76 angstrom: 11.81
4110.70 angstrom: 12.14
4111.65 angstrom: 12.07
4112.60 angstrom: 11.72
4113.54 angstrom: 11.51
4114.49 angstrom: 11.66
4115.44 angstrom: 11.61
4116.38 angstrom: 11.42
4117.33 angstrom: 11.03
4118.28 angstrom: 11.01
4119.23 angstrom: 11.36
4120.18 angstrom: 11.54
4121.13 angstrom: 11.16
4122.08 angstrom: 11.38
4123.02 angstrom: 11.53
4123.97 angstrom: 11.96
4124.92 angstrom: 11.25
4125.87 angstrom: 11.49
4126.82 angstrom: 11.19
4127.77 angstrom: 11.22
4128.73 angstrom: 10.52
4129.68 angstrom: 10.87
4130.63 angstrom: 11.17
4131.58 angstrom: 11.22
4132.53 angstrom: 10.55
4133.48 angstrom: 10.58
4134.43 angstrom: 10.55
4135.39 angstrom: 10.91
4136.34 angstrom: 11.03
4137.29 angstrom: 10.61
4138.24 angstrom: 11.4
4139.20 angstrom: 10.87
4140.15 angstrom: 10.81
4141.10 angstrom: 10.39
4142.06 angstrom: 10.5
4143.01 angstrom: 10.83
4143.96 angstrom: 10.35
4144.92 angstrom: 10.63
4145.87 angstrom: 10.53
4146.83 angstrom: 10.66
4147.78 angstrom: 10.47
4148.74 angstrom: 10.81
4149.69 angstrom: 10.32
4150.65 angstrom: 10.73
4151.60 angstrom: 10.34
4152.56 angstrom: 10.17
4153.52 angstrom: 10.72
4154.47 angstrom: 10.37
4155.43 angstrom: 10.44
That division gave 0.95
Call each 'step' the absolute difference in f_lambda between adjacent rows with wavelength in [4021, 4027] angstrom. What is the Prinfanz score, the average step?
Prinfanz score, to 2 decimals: 0.29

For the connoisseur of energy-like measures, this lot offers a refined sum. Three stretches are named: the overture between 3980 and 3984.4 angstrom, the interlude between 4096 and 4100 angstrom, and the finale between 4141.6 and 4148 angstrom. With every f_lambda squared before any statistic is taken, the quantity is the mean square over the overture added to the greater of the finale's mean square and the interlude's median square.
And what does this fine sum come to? 275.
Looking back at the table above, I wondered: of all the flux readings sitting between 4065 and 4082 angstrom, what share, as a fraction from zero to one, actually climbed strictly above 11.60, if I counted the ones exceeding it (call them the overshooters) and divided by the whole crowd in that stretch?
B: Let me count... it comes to 0.1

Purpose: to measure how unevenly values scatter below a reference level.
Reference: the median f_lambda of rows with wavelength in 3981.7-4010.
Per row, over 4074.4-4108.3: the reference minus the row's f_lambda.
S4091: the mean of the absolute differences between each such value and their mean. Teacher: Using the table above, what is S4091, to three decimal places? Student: 0.377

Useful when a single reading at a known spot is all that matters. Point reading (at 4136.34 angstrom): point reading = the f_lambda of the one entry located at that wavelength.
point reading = 11.03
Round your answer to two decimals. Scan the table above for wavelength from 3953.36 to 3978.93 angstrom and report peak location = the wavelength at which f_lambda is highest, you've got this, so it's 3968.40 angstrom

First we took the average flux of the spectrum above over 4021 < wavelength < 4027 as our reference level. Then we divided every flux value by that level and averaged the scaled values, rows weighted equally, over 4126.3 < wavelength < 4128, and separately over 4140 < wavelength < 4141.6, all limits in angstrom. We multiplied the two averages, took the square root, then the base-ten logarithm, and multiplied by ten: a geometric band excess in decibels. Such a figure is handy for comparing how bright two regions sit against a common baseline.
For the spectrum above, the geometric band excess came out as 0.0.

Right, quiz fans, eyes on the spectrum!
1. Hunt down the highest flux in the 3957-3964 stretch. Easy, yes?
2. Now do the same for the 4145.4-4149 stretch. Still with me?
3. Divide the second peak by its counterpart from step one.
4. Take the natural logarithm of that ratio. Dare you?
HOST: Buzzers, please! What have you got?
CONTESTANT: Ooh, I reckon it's -0.17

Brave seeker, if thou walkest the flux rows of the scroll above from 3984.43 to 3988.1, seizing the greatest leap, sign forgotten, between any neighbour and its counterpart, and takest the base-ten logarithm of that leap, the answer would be -0.43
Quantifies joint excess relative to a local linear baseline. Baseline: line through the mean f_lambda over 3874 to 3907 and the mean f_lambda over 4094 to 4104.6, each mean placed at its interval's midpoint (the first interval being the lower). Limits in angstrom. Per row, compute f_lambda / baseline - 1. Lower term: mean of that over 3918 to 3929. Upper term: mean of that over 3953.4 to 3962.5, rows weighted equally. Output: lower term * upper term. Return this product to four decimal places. 0.0045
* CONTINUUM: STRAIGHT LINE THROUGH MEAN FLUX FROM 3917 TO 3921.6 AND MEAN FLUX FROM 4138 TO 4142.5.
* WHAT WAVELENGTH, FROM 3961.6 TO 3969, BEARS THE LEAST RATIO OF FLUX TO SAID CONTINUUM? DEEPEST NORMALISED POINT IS 3962.01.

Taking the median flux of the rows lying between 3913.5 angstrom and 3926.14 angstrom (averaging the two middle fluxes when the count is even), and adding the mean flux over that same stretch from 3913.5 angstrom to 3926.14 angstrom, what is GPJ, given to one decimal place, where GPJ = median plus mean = 24.9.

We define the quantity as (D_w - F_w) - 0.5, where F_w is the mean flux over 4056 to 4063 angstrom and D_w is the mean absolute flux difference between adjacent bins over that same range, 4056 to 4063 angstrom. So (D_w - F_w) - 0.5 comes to -11.3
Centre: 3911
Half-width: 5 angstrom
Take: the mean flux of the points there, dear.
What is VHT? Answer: 12.6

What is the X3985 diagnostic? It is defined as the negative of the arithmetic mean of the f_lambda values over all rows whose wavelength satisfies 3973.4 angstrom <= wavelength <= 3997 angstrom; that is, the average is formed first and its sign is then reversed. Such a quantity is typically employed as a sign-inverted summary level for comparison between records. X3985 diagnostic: -11.6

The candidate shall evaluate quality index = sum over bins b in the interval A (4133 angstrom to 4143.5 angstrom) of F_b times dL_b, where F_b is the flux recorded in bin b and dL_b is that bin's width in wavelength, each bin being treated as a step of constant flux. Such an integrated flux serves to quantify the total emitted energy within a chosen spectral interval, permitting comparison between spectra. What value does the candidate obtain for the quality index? 113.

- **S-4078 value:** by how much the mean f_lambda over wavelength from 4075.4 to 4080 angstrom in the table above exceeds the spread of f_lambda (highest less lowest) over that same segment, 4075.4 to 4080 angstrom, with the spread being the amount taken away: 10.7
